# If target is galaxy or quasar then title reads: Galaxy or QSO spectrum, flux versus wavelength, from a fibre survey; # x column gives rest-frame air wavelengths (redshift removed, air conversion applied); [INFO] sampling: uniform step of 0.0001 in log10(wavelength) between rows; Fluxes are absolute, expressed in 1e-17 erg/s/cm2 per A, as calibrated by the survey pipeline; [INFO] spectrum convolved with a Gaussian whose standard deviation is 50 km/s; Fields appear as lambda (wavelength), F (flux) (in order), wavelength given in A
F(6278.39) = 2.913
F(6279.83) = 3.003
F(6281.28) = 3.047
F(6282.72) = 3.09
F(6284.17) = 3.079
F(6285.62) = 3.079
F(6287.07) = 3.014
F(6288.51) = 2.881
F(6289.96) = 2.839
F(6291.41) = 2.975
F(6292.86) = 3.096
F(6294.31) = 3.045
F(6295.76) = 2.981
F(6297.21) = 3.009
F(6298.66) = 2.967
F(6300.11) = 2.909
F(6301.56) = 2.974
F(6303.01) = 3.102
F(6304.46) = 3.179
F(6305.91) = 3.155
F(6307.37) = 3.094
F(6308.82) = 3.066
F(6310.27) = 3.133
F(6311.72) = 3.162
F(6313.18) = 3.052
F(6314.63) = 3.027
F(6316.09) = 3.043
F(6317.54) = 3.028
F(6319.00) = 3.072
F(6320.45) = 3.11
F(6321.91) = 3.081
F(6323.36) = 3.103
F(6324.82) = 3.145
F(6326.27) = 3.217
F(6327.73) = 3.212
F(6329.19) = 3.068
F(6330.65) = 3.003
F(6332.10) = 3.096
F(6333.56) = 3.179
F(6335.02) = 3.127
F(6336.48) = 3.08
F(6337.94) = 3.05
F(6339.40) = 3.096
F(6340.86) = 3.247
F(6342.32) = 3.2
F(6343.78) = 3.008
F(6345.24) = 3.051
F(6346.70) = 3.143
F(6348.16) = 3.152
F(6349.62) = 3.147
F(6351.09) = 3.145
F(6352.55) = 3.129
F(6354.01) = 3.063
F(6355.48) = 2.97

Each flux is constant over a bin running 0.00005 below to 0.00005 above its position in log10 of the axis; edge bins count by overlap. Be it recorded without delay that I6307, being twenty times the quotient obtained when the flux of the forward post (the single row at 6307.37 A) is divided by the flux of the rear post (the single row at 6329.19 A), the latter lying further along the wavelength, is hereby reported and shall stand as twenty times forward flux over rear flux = 20.2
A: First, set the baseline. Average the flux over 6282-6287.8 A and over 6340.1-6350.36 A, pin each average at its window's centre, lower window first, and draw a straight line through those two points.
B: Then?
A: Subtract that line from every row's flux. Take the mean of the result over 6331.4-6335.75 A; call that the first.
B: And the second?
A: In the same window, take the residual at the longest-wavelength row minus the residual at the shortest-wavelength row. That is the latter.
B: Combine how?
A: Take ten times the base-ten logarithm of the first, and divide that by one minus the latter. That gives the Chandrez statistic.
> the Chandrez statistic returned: -20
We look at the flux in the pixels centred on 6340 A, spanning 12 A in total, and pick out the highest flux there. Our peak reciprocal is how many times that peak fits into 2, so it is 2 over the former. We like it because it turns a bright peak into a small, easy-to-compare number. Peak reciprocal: 0.616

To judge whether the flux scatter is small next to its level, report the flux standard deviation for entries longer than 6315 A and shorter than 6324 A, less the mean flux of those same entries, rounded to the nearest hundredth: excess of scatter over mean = -3.04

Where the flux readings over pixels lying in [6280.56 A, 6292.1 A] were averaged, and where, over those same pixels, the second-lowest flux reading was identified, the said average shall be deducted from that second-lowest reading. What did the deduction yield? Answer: -0.12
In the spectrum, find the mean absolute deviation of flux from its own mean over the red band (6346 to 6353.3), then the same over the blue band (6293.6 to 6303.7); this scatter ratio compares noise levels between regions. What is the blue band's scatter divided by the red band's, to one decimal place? 8.0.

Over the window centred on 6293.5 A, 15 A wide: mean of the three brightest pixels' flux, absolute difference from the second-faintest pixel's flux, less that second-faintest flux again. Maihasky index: -2.71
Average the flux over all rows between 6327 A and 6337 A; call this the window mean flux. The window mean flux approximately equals 3.11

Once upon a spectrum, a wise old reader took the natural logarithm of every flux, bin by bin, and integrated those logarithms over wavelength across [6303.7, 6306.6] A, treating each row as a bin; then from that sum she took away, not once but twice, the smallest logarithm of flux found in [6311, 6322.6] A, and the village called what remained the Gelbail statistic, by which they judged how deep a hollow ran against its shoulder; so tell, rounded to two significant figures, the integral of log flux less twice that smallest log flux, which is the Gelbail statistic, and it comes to 1.1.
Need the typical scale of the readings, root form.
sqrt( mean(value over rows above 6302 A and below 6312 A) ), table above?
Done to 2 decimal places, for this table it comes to 1.77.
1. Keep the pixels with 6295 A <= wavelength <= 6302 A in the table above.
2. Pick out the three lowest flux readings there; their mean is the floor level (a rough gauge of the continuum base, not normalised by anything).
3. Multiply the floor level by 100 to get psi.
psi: 295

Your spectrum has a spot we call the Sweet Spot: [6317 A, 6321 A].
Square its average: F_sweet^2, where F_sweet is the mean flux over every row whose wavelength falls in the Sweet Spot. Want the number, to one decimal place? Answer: 9.4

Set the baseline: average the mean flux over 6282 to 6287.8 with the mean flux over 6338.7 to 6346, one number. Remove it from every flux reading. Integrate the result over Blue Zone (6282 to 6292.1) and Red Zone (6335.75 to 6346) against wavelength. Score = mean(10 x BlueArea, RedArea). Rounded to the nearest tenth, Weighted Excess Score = -5.0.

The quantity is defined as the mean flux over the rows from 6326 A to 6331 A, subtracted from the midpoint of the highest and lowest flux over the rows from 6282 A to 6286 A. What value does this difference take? -0.04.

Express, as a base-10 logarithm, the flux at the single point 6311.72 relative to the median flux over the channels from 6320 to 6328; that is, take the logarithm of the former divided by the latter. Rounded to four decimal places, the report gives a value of 0.0048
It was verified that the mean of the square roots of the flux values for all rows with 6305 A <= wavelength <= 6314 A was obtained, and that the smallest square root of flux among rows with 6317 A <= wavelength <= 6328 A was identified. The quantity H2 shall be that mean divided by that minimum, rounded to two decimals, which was 1.01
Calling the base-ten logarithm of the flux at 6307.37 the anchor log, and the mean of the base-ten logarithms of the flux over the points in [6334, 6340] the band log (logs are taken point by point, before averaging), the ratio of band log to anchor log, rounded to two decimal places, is 1.00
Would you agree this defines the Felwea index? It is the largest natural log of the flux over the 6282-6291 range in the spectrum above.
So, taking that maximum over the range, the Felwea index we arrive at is 1.13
